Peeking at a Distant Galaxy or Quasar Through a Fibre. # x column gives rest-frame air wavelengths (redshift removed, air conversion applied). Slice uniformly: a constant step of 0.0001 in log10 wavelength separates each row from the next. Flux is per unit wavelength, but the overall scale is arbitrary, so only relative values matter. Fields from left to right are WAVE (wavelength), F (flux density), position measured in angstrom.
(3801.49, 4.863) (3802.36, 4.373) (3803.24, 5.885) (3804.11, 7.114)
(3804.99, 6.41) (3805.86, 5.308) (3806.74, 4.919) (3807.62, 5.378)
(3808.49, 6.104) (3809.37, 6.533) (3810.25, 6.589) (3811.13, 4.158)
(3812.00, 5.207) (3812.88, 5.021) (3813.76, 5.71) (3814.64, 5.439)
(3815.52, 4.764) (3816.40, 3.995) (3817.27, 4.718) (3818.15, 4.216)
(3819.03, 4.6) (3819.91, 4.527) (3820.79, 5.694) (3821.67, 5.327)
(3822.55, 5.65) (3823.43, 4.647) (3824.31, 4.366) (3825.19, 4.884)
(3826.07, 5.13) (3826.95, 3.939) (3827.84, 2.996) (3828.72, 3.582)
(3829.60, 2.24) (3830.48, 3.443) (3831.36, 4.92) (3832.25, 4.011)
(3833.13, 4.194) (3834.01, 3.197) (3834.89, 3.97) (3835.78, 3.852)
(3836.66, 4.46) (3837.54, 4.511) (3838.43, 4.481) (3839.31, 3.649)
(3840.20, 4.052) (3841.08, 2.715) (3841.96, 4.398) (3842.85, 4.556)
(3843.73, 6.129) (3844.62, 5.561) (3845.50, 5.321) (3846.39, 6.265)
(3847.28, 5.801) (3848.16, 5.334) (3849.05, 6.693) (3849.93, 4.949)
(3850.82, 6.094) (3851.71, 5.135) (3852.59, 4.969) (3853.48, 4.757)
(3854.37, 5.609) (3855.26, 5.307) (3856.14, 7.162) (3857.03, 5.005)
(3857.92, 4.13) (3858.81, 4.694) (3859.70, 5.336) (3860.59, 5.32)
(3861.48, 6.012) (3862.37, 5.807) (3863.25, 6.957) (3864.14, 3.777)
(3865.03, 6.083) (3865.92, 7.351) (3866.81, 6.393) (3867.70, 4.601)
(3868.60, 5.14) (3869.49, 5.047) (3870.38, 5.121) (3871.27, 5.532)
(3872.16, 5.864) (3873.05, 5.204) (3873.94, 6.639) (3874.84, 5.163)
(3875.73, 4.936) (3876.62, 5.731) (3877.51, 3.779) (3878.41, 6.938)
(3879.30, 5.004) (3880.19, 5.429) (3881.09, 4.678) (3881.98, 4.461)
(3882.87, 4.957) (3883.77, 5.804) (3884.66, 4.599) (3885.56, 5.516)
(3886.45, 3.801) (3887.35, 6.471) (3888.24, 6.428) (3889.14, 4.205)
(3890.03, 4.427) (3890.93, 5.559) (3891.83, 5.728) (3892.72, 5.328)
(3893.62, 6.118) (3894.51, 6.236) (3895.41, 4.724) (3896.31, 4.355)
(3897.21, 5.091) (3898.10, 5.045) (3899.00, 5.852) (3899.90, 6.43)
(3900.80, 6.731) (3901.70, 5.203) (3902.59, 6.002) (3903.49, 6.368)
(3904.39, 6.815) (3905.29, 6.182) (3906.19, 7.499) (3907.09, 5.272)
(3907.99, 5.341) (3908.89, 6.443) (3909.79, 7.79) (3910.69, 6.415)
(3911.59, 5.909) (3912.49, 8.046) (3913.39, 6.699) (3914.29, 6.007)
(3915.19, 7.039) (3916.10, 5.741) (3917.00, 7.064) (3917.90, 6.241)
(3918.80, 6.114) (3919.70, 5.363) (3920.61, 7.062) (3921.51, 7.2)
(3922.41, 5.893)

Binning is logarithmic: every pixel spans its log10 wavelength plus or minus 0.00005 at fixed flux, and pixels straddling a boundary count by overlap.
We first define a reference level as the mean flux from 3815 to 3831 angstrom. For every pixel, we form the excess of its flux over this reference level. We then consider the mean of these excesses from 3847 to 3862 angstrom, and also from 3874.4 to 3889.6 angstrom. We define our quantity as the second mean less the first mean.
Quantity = -0.26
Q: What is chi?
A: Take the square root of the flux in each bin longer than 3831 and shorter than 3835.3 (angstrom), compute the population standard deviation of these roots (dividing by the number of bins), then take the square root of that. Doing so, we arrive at 0.371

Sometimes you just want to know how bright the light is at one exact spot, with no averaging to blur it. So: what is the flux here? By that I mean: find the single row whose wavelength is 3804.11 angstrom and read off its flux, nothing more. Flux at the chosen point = 7.114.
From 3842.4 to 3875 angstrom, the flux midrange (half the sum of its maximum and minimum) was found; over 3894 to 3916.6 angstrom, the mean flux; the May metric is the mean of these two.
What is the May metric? 5.8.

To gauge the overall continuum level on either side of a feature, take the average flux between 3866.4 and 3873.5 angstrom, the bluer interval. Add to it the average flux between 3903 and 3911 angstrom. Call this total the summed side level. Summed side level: 11.8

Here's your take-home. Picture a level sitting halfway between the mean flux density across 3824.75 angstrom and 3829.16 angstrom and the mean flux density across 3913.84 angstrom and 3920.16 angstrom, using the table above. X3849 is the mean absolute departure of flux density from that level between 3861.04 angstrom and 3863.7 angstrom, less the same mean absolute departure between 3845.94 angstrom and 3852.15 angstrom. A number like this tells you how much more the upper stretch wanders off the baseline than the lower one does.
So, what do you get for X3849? 0.44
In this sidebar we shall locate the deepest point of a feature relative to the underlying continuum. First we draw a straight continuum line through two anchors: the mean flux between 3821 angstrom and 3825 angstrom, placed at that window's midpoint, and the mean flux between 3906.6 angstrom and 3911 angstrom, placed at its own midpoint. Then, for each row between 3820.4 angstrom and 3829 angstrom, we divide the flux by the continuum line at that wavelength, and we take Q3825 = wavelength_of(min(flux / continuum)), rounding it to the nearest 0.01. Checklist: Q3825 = 3827.84 angstrom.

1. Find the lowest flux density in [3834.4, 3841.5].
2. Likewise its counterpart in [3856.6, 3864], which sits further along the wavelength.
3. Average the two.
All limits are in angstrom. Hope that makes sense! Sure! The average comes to 3.4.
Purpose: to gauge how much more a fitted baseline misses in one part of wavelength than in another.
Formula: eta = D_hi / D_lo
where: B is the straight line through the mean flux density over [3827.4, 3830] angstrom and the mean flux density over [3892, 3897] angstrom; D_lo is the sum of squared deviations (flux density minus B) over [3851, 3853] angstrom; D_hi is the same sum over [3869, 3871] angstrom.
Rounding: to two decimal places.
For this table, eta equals 0.25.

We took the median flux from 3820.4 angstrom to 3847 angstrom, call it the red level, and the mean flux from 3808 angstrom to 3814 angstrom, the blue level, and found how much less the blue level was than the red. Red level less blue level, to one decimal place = -1.2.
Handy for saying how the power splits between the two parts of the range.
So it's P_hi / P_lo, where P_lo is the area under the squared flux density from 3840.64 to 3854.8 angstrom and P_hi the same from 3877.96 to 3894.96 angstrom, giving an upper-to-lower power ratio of 1.23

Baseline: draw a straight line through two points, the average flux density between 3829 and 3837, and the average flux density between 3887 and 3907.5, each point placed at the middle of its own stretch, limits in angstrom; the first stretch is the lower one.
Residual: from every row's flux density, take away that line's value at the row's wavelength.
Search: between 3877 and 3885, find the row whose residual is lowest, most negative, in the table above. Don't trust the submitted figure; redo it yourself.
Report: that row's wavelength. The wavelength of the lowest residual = 3877.51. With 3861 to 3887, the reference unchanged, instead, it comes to 3886.45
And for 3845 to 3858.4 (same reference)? 3857.92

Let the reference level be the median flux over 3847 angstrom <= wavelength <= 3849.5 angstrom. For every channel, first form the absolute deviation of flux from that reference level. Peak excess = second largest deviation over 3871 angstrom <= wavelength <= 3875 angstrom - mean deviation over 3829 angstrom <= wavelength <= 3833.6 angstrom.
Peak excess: -1.4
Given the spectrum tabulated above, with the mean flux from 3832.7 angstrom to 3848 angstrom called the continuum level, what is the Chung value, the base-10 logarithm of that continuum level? 0.66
